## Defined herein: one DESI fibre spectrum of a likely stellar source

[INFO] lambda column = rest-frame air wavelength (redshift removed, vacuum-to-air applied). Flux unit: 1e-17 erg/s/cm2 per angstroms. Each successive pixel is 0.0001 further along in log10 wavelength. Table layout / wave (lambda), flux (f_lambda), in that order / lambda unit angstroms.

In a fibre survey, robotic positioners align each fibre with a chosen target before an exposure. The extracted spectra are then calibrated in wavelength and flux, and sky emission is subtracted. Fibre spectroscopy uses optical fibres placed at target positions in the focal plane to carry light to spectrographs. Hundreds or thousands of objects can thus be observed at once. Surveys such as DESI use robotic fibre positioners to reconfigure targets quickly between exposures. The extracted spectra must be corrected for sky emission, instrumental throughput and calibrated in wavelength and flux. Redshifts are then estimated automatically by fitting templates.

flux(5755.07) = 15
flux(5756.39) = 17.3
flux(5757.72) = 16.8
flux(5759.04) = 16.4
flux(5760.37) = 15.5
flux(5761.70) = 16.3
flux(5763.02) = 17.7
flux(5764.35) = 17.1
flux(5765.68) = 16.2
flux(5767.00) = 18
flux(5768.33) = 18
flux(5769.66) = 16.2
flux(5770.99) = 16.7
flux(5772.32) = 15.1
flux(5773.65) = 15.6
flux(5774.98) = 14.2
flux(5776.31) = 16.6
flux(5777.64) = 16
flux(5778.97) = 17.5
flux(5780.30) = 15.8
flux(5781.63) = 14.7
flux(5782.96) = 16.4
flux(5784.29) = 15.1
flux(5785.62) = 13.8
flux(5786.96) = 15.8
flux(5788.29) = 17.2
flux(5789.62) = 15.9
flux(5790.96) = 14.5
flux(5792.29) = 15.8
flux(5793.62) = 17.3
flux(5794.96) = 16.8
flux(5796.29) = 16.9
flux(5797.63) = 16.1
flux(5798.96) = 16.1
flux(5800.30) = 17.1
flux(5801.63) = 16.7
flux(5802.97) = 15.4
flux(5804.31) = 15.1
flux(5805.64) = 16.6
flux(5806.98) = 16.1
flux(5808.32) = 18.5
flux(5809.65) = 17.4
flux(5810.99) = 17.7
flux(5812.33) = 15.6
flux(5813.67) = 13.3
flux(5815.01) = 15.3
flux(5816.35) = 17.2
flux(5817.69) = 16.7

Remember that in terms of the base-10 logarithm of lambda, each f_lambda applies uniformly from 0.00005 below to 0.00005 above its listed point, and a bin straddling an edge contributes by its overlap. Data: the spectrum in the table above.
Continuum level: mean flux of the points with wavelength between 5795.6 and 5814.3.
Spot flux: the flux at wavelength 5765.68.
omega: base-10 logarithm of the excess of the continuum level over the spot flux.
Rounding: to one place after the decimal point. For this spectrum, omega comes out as -0.9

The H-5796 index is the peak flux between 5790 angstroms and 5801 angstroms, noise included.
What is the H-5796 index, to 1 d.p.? 17.3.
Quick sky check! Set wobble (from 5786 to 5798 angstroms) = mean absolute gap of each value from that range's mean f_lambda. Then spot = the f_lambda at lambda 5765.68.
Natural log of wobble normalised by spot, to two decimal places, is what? -3.13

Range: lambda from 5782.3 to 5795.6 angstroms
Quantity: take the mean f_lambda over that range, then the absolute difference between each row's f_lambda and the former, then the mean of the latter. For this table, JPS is 0.86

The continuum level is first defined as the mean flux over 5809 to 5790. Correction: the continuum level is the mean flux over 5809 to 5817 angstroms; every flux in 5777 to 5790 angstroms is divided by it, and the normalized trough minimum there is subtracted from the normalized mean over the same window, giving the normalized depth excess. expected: 0.126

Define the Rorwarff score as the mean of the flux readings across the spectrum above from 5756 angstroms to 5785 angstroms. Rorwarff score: 16.3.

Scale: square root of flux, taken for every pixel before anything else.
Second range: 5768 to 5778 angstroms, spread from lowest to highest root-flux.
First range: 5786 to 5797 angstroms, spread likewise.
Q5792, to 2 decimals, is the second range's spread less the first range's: 0.12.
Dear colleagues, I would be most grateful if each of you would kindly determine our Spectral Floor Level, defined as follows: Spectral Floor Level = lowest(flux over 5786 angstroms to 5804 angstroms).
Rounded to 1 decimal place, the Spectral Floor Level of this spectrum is 14.5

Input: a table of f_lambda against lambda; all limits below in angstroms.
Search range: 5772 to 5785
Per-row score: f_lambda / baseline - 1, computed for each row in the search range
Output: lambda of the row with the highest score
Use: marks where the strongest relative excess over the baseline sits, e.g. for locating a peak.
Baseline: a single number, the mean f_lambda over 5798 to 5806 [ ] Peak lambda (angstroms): 5778.97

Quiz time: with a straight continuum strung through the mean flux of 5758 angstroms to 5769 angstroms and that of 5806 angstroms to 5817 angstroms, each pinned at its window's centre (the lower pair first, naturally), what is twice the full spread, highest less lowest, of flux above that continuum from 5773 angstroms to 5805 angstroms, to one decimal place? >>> 7.3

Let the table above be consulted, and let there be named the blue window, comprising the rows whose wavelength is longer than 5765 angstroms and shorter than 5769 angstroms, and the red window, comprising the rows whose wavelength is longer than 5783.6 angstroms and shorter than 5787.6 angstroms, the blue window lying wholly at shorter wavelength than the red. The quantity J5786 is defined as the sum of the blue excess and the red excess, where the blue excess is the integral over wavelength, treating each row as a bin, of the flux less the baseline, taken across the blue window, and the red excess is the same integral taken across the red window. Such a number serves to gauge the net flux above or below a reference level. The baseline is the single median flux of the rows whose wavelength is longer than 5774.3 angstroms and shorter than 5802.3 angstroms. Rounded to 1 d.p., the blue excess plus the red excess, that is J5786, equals 0.4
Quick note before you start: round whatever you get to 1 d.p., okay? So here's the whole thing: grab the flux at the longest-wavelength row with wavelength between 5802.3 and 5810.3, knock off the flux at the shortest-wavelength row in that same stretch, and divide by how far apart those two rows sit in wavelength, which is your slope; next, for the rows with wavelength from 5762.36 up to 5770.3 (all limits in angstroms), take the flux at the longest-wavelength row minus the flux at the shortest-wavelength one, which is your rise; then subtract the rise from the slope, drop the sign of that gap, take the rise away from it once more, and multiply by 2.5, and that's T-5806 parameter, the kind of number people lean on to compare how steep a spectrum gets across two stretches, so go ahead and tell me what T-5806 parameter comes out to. 8.2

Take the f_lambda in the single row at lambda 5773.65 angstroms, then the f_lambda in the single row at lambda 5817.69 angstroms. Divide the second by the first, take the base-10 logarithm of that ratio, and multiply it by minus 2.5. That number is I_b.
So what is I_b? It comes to -0.074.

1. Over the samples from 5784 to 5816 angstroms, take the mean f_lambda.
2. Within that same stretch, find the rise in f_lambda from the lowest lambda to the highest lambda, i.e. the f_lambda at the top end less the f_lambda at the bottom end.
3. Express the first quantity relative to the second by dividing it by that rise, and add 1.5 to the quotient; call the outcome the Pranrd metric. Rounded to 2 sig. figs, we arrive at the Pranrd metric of 82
